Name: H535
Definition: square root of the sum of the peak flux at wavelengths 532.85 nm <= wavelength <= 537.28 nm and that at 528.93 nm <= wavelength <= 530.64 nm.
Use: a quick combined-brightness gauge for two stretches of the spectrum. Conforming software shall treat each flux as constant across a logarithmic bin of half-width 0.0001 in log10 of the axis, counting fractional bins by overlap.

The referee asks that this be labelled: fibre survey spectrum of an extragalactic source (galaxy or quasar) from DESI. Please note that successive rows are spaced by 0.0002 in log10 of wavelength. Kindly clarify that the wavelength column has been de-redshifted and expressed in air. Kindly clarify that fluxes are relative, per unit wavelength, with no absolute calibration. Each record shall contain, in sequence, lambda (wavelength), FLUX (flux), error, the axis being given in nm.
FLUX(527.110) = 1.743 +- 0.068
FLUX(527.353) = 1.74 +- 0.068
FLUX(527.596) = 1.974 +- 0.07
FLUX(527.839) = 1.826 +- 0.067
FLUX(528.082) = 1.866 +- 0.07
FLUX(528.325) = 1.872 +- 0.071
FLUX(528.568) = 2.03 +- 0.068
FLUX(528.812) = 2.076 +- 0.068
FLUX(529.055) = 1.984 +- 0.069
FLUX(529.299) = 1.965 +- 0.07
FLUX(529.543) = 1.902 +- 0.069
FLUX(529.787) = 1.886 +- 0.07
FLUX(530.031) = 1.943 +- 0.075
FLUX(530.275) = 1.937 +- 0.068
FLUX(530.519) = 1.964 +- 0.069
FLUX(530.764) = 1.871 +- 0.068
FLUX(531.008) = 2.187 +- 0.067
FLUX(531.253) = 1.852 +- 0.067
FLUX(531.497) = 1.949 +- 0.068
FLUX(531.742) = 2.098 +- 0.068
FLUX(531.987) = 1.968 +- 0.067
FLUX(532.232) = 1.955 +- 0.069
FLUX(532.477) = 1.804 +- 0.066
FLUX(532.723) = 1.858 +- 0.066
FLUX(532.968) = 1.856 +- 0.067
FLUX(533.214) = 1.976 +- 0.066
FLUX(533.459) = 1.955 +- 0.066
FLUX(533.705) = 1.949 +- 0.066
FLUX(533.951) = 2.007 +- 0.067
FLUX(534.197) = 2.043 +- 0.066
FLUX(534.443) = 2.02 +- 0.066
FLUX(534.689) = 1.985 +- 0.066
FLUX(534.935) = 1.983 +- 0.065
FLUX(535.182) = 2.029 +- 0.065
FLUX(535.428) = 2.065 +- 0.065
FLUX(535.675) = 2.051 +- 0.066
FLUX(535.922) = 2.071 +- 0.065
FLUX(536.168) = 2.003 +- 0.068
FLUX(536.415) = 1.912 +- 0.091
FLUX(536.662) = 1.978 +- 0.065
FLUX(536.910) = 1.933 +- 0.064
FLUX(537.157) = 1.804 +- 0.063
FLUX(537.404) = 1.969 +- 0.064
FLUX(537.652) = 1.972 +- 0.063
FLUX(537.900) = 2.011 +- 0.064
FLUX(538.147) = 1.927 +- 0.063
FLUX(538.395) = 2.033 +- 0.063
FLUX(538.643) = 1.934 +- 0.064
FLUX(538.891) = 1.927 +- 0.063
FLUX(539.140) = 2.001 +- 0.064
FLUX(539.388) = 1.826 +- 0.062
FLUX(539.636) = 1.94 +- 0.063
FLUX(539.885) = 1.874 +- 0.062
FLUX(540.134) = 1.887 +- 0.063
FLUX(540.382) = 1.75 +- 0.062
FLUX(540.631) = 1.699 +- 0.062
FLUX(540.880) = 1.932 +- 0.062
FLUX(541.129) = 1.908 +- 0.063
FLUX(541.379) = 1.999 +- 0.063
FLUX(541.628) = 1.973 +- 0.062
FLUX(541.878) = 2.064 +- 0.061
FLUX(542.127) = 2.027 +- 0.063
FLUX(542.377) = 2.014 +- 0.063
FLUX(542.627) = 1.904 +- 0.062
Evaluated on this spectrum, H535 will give 2.01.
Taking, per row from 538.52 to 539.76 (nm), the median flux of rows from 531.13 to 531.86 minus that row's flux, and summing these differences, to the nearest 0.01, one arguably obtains 0.12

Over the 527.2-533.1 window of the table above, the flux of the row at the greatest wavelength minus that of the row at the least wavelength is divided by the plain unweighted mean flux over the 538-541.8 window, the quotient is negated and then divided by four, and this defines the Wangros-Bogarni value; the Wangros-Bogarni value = -0.015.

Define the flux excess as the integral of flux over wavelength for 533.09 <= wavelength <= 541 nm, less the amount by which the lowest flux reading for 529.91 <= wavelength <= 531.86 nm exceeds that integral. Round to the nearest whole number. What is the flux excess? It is 29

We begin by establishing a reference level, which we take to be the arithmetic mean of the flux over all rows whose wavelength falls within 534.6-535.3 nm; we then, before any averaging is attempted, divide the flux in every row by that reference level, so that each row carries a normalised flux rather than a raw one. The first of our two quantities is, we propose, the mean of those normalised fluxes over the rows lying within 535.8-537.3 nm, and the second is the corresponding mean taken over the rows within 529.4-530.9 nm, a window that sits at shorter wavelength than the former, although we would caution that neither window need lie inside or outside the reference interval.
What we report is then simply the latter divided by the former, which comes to 0.98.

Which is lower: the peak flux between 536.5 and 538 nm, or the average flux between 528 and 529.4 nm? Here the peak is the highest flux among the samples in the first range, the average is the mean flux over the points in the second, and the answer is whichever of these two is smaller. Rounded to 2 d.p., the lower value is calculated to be 1.97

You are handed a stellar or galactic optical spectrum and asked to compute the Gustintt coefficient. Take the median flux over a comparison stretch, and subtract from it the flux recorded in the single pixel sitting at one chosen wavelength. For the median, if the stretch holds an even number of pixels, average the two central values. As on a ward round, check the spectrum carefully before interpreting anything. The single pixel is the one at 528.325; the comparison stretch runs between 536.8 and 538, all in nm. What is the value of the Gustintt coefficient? 0.10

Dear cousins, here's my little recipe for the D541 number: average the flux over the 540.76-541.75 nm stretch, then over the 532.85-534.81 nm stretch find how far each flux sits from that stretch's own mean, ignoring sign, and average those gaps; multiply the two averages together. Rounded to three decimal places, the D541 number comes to 0.079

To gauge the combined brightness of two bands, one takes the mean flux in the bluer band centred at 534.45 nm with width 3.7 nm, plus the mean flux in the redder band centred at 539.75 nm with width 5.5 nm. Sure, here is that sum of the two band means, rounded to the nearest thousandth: 3.921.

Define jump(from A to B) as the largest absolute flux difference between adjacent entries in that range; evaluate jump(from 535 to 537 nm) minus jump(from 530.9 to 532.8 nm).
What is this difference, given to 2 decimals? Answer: -0.24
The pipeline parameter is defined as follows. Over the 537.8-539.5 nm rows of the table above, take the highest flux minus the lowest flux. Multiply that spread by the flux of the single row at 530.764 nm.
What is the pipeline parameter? 0.4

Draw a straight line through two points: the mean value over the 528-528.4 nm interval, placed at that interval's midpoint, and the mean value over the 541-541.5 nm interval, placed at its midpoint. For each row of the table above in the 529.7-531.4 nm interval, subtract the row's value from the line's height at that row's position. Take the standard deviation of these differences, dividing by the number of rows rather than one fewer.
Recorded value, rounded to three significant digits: 0.104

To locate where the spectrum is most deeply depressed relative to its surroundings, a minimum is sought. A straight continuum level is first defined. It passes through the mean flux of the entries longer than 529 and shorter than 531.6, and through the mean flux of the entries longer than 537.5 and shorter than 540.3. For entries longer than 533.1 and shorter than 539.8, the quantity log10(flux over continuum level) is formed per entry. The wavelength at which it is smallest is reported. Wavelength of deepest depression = 537.157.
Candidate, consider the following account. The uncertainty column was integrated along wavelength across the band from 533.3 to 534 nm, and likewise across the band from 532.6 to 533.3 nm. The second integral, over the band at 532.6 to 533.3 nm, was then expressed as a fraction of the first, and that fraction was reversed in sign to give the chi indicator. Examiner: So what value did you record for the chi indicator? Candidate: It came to -1.00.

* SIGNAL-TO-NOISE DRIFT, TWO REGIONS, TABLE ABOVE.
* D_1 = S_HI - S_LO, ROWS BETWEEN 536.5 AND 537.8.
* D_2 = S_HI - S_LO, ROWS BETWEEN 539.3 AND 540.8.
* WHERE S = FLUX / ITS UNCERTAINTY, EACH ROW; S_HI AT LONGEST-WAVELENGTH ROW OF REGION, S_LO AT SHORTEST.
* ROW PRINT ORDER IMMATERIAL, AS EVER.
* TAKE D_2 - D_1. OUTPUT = -3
